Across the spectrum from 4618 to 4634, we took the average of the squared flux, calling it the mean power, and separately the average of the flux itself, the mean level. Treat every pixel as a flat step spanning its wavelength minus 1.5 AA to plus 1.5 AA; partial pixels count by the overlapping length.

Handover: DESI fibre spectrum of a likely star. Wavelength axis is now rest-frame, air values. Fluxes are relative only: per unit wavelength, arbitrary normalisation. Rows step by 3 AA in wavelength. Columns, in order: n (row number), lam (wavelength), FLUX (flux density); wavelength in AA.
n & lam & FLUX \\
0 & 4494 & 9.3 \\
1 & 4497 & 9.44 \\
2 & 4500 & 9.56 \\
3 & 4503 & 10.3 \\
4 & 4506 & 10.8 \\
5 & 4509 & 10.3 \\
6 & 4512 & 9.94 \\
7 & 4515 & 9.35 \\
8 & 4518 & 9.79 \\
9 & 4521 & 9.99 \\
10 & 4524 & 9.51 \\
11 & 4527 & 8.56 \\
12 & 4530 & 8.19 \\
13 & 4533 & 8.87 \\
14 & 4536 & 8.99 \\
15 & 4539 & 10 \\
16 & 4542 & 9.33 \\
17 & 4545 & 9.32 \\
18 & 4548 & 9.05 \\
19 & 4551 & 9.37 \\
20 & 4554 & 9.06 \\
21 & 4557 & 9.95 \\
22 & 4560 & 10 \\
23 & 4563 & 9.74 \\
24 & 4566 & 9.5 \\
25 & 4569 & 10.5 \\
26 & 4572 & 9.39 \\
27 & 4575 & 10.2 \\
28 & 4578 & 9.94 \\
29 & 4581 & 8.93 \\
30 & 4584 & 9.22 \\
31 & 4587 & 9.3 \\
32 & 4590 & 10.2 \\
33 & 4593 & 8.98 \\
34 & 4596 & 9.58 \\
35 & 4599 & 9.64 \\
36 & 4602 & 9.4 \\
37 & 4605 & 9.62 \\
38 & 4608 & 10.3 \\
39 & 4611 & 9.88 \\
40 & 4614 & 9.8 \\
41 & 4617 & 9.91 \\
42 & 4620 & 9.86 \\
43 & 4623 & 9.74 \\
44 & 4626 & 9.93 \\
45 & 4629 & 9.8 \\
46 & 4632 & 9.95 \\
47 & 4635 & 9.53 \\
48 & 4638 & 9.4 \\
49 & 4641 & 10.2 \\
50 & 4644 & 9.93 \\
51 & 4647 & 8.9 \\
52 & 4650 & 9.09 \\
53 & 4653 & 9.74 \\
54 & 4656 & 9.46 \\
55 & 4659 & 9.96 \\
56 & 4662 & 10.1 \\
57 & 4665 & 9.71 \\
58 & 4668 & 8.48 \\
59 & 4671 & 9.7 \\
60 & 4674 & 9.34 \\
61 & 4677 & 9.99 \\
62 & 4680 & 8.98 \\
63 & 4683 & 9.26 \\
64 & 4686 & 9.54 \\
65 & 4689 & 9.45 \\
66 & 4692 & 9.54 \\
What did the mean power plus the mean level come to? 107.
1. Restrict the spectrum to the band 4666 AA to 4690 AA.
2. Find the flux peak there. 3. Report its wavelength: 4677 AA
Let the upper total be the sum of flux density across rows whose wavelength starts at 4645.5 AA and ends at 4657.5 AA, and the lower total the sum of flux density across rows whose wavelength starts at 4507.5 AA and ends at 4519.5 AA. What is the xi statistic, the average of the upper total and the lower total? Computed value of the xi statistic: 38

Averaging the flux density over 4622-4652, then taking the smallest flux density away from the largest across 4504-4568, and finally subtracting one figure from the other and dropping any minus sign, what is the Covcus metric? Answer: 7.04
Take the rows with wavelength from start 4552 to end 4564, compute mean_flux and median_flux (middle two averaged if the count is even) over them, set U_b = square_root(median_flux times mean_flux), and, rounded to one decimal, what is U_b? 9.8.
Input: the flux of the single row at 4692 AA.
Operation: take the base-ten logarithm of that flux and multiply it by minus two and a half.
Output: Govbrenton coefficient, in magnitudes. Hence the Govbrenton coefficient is -2.449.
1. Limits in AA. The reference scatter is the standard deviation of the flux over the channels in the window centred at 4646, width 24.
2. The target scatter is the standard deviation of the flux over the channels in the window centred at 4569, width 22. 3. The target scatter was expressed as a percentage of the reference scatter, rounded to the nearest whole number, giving 91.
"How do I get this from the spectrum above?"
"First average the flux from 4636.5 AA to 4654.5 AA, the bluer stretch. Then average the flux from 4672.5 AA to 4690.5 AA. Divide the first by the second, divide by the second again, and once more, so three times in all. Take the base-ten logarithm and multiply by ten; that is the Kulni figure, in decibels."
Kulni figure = -19.4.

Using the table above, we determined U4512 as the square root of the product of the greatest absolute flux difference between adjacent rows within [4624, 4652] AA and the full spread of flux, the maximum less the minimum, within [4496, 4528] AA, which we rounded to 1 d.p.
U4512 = 1.5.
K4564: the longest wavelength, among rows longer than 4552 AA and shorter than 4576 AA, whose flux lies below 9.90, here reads 4572 AA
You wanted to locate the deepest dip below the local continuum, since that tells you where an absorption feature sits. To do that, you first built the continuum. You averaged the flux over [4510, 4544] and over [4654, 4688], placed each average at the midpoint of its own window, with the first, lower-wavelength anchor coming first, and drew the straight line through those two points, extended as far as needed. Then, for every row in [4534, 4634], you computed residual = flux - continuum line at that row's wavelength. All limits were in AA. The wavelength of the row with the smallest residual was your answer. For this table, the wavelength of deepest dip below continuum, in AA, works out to 4581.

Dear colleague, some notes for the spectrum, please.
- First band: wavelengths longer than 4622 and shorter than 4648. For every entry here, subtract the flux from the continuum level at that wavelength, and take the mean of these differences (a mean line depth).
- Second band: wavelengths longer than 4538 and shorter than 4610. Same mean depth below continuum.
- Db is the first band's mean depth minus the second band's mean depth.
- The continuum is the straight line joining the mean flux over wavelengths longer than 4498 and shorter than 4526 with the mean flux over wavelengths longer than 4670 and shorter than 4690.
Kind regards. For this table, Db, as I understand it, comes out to -0.28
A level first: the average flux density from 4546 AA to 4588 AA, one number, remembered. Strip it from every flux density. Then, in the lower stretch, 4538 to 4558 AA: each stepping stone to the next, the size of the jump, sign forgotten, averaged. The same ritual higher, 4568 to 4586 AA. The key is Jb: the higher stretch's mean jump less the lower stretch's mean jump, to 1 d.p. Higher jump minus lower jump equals 0.3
